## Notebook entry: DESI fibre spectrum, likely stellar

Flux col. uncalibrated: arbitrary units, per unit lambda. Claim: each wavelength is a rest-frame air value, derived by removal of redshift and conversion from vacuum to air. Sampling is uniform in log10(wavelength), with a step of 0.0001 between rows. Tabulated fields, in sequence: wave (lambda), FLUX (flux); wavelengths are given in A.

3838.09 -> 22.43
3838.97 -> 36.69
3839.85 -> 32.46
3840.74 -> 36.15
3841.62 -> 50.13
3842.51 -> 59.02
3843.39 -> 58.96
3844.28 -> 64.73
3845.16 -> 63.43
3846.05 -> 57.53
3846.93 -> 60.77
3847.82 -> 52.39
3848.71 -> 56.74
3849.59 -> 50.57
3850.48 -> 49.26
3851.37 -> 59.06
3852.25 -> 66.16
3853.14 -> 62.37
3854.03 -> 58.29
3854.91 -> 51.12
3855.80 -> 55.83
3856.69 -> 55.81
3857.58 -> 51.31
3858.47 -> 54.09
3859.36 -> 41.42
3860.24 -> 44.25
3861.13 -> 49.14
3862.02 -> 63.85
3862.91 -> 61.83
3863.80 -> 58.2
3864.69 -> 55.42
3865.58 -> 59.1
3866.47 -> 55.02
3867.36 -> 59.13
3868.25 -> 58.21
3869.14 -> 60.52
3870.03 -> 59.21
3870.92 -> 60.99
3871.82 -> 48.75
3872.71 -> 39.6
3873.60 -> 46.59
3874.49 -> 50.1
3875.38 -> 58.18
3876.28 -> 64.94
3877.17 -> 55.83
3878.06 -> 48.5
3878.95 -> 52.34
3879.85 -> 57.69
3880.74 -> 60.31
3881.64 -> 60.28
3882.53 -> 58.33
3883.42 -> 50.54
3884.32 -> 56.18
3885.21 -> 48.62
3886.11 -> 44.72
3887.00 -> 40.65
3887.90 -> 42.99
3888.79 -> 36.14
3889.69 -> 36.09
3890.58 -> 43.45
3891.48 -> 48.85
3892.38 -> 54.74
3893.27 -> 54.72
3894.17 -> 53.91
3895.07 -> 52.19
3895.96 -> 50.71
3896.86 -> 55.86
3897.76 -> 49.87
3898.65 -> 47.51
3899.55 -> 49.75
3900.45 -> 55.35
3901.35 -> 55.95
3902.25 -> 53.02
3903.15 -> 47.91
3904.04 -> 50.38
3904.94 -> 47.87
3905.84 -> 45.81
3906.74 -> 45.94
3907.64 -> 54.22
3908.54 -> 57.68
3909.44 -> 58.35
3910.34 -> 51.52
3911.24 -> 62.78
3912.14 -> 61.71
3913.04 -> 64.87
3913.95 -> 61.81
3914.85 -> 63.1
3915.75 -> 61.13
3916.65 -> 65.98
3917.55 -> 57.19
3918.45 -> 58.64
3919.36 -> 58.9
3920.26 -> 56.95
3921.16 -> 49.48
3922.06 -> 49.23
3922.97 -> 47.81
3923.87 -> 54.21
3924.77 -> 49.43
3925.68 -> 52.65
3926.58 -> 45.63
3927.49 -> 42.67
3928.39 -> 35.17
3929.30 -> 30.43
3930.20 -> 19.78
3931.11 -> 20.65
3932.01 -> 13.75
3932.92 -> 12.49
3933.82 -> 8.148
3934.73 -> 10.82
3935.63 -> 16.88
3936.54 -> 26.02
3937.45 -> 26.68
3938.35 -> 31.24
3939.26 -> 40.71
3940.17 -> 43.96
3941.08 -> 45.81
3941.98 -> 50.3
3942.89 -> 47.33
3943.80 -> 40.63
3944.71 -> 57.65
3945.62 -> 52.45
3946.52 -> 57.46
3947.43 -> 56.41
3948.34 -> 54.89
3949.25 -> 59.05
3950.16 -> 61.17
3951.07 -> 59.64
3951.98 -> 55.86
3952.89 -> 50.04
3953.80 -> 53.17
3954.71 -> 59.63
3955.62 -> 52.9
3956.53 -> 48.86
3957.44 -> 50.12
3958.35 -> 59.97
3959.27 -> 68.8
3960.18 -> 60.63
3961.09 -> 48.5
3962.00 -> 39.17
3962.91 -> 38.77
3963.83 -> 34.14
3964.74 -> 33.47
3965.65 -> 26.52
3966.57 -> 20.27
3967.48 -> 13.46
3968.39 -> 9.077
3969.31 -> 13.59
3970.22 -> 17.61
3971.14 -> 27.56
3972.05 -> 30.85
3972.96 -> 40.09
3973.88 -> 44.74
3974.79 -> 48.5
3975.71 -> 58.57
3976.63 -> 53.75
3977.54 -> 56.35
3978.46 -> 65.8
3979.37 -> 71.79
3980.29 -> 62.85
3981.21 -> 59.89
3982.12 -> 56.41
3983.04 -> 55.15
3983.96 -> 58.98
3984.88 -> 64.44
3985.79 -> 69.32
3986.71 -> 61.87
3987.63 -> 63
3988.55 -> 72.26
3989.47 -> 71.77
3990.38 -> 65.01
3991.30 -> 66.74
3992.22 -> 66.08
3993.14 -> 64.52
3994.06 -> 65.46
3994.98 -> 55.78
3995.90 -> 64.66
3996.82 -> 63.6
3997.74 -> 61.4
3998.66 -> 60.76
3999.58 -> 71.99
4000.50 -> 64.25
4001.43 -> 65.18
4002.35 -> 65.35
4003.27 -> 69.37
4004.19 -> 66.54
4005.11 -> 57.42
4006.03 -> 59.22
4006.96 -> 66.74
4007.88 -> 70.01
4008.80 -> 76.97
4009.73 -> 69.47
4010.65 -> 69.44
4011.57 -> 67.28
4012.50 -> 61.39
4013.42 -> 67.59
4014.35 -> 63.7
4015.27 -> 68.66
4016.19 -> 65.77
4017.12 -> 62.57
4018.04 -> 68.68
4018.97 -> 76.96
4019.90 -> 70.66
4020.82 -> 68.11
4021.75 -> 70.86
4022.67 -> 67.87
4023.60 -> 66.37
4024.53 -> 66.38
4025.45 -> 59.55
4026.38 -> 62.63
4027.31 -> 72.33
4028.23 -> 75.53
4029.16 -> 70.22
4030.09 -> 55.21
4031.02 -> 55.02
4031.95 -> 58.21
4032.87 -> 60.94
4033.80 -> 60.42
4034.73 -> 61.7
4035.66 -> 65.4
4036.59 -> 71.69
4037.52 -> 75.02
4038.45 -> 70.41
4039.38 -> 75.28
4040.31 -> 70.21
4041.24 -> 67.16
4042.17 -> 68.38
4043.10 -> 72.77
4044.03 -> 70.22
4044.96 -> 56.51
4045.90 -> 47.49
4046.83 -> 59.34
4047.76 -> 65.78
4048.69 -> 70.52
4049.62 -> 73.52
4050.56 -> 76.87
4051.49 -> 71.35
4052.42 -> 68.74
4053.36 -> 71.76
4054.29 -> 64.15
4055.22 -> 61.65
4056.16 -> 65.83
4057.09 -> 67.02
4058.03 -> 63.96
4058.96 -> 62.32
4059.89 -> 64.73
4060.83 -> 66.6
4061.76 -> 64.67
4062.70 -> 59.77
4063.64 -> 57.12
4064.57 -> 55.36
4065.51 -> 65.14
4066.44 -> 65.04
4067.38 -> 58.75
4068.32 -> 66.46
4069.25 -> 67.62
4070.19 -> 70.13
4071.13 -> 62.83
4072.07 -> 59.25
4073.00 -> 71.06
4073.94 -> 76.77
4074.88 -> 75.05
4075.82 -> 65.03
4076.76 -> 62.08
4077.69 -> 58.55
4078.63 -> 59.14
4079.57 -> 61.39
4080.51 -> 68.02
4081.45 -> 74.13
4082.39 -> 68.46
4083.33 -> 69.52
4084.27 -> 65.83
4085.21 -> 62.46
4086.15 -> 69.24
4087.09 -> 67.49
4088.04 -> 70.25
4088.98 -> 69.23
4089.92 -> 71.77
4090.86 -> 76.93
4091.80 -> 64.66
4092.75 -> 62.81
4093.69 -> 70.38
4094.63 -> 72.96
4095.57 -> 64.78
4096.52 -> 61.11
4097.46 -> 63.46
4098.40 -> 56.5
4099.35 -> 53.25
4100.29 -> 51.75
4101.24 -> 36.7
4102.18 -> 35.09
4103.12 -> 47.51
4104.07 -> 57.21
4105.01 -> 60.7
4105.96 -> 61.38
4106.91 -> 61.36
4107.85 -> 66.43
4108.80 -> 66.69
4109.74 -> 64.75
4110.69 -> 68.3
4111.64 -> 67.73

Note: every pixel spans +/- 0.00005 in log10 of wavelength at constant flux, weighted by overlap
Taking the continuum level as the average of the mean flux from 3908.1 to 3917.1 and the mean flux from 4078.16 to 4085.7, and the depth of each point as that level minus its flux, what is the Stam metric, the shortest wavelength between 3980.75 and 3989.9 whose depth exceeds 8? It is 3983.04 A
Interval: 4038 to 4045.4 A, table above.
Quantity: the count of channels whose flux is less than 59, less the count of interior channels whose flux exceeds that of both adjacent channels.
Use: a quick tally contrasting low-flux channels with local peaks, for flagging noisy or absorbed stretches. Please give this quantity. -1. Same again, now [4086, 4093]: -2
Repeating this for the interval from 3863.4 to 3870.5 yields 1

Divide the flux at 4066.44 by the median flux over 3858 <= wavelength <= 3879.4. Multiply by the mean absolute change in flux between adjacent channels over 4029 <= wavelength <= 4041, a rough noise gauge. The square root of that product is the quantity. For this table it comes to 2.22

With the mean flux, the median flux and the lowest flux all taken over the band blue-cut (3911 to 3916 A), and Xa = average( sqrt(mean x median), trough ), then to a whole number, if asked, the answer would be 62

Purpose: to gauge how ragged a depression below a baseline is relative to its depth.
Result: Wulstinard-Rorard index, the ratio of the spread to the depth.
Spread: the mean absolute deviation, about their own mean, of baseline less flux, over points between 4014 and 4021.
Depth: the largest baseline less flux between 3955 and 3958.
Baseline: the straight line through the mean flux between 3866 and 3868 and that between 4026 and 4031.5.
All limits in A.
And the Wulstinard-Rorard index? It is 0.24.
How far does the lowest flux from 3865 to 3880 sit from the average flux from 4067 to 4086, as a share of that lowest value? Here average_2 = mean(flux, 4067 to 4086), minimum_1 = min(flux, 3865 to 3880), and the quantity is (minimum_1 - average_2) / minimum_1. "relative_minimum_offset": -0.7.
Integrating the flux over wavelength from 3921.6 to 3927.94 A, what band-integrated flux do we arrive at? 309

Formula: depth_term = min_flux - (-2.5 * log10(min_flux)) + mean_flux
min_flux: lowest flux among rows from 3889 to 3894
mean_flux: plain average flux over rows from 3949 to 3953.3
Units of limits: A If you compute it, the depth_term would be 97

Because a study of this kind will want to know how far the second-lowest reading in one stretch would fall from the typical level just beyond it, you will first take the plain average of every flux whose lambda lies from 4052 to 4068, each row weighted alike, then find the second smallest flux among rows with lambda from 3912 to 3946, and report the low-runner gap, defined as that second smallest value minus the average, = -53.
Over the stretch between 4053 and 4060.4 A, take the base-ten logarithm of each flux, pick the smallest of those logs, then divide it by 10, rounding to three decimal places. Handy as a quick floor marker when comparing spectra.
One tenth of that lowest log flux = 0.179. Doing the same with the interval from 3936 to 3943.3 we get 0.142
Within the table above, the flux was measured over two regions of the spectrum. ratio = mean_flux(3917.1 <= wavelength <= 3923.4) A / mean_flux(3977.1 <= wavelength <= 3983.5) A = 0.88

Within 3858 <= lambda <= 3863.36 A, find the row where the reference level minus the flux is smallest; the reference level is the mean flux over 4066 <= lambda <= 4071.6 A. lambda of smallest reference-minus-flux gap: 3862.02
